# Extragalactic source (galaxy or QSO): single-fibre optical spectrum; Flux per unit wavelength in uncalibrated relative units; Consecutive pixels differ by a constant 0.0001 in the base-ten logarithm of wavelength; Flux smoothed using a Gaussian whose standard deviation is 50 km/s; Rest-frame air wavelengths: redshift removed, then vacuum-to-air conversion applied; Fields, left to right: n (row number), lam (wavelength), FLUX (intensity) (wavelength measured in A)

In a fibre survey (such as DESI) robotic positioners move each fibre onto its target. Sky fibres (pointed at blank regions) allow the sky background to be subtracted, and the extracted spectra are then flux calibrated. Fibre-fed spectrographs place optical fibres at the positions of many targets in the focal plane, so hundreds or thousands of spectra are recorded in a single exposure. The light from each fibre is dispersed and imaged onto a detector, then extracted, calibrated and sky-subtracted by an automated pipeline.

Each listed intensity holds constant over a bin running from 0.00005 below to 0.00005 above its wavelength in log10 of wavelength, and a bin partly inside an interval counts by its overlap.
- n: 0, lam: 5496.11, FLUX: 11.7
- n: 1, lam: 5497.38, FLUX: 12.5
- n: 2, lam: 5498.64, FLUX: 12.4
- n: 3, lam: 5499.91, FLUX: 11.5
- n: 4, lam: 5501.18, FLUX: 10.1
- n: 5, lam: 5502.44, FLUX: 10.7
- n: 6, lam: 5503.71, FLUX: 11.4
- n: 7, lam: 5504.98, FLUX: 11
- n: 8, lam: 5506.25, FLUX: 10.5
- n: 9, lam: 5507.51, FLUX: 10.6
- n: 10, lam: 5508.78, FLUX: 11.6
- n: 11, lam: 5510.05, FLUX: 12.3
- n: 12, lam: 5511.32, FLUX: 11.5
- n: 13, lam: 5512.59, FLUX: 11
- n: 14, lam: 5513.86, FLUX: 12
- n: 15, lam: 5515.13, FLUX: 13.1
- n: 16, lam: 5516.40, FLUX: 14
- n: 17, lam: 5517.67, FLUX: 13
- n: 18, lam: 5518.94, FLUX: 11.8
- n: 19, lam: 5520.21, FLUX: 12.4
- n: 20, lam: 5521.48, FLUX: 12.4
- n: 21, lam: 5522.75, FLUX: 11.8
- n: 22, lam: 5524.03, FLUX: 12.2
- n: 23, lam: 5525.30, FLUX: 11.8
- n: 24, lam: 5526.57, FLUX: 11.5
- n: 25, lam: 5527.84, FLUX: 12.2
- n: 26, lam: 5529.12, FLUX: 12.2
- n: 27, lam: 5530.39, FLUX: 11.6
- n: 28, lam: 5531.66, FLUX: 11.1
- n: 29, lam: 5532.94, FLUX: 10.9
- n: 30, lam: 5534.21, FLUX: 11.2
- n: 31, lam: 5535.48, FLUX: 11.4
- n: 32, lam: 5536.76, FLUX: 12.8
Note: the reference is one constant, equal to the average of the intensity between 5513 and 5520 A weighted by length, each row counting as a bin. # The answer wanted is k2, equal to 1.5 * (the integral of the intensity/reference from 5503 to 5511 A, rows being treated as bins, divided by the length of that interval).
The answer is 1.33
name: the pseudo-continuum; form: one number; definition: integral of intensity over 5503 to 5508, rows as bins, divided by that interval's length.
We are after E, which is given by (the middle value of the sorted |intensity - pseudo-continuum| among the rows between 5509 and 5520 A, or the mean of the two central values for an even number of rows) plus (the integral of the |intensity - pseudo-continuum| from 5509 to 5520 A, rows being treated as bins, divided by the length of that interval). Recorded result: 2.7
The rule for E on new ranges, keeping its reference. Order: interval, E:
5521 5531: 2.2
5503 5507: 0.7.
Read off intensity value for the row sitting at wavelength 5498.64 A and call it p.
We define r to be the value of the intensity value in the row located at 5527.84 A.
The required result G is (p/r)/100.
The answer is 0.0102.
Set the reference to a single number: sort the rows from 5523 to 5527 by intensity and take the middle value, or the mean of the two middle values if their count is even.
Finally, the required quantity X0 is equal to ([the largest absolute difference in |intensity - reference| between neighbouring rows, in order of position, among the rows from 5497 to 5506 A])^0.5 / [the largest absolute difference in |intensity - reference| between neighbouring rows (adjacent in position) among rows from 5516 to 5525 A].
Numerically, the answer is 0.99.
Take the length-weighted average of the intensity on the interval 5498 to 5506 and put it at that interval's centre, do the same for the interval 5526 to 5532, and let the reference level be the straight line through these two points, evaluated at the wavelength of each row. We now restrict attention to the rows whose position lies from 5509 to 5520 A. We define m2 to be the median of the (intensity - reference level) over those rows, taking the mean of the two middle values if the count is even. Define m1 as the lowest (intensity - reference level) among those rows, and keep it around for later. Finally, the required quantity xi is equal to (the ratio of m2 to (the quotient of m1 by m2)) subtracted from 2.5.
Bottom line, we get 4.05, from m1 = -0.4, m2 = 0.8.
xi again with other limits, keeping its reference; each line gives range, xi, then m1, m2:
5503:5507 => 2.56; -0.7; -0.2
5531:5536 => 3.01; -0.9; -0.7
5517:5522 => -0.04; 0.3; 0.8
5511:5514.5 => 2.55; -0.4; 0.1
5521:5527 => 2.66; -0.2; 0.2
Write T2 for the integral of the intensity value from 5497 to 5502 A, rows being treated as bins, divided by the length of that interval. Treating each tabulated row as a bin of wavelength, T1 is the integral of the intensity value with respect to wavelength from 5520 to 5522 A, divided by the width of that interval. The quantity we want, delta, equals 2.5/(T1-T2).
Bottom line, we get 3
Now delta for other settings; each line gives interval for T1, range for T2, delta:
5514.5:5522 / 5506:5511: 2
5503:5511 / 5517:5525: -2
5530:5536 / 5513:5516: -2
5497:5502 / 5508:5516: -6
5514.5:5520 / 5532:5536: 1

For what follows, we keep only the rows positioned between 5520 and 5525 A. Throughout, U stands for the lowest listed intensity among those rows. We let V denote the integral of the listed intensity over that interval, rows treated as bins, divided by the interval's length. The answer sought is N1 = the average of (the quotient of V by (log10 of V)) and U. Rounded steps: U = 11.8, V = 12.1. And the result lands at 11.5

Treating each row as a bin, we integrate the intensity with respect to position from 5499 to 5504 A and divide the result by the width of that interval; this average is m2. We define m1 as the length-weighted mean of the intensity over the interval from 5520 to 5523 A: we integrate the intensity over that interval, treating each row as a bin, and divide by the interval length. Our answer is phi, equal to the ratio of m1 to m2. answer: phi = 1.12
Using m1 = 12.2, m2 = 11.0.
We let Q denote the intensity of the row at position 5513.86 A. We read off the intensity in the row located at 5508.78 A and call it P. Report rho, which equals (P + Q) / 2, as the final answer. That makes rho 11.8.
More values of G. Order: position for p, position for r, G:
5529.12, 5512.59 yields 0.0111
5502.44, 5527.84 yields 0.0088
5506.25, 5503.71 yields 0.0092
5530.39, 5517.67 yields 0.0089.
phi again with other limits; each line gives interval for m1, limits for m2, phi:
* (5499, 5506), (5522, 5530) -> 0.92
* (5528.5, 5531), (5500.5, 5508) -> 1.11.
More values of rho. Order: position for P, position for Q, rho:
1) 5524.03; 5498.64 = 12.3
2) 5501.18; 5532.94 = 10.5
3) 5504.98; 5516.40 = 12.5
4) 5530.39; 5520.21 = 12.0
